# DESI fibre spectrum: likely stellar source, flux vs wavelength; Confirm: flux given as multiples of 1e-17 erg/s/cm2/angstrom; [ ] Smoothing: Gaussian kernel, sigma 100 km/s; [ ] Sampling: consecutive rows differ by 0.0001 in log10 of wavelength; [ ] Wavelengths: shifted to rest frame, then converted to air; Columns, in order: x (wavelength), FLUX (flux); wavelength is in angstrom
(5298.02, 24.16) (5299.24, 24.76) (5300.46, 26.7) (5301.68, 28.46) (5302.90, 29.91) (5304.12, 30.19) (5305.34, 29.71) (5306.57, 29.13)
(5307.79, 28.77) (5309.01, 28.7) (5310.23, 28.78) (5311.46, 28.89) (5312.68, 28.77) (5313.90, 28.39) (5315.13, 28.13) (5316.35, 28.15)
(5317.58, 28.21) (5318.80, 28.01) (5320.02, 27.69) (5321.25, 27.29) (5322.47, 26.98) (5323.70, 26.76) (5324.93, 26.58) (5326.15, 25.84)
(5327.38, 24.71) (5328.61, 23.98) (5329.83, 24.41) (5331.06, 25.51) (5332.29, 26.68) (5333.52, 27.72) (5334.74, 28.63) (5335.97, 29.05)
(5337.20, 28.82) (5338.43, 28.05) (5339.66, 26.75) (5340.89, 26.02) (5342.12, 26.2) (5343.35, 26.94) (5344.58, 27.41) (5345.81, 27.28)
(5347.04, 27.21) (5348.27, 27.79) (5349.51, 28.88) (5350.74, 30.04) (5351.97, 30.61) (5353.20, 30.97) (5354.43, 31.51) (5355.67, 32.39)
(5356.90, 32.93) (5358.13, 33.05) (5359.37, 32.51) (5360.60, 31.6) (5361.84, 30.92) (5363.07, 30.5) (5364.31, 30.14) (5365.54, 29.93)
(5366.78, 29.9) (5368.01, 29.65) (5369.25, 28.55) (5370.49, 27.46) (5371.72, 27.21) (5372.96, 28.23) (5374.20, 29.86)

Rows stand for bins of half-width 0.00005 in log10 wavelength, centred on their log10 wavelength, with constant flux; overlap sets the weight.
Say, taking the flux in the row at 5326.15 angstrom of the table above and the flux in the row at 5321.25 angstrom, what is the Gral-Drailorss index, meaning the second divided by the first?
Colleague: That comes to 1.06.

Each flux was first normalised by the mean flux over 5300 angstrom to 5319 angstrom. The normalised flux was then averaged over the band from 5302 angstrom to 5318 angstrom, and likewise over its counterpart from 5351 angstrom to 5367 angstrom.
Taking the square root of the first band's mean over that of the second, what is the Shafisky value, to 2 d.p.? 0.96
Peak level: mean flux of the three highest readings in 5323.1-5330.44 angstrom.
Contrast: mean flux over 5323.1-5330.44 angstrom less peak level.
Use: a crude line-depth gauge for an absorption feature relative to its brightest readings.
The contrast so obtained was -1.01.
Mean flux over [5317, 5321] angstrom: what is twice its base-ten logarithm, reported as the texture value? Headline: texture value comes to 2.89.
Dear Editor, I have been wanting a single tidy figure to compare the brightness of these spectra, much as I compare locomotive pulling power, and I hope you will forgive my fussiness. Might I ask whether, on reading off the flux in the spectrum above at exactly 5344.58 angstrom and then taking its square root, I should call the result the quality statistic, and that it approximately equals 5.24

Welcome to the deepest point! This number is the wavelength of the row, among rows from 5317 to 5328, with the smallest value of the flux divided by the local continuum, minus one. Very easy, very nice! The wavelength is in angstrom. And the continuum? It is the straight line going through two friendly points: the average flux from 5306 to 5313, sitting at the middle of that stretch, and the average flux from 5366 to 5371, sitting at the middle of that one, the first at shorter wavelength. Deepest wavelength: 5327.38 angstrom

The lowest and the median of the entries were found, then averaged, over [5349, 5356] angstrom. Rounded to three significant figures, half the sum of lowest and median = 29.8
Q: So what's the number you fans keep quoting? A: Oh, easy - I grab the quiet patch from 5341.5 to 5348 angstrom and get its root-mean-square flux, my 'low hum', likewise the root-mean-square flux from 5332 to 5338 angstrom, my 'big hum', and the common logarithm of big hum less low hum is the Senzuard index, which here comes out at 0.07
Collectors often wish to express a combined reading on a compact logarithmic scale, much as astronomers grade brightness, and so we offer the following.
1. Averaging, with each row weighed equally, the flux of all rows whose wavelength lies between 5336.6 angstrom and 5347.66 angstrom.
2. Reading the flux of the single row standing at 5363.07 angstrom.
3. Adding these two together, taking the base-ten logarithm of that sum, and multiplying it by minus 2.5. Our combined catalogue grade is -4.40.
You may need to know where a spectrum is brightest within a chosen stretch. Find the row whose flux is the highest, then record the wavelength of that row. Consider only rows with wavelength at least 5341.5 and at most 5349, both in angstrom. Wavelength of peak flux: 5348.27 angstrom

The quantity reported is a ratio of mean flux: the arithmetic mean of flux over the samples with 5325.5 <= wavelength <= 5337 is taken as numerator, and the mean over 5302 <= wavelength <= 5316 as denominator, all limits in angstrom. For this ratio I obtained 0.91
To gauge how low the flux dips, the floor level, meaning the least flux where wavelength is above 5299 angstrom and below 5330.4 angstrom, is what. 23.98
